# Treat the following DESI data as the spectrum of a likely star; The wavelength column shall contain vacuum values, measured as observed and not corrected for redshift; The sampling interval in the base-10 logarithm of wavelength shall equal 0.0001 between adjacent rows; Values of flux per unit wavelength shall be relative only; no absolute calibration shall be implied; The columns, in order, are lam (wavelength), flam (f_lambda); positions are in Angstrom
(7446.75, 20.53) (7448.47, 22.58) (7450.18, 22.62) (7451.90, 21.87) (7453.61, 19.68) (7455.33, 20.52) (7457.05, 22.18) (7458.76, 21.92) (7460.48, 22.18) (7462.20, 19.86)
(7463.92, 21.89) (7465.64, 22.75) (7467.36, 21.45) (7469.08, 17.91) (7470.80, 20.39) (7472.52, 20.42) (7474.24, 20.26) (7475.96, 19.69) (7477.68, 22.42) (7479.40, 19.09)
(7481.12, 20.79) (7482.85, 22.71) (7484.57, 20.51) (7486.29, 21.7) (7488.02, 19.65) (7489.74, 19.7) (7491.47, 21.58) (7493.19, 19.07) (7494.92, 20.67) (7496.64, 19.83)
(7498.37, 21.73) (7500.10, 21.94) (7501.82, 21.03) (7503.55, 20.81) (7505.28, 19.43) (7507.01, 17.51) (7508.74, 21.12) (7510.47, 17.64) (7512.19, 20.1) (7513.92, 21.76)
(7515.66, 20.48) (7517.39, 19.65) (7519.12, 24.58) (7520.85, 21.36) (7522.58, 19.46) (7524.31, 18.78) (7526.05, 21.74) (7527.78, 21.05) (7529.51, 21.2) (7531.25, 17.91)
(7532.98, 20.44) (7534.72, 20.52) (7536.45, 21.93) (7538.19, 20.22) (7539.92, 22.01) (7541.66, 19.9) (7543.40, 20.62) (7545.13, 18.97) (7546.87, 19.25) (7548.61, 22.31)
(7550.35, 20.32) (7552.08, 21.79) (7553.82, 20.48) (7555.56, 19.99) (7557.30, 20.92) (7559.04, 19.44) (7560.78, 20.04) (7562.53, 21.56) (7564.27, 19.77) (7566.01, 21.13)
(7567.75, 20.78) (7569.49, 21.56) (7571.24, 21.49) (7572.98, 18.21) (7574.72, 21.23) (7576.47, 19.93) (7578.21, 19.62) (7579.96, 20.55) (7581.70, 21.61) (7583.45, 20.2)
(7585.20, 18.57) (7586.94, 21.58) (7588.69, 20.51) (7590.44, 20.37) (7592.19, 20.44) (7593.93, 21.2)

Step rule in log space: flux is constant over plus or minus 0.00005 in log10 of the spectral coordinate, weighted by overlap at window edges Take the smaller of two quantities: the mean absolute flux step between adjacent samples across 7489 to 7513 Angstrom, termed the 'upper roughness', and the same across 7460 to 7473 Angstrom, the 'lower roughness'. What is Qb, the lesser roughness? 1.8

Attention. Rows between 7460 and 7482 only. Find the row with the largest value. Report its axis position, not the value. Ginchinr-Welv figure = 7465.64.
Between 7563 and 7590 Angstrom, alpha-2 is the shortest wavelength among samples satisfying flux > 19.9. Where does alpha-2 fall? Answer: 7566.01 Angstrom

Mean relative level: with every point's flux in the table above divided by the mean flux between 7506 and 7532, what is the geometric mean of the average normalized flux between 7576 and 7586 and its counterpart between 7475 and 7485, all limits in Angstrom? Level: 1.01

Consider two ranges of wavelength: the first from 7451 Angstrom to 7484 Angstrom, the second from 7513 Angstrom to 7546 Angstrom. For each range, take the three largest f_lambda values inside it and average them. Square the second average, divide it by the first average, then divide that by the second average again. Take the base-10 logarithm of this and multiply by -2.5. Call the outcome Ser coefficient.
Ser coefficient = -0.010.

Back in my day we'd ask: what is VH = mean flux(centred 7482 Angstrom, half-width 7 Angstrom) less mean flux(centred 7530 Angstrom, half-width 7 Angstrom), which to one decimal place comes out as 0.4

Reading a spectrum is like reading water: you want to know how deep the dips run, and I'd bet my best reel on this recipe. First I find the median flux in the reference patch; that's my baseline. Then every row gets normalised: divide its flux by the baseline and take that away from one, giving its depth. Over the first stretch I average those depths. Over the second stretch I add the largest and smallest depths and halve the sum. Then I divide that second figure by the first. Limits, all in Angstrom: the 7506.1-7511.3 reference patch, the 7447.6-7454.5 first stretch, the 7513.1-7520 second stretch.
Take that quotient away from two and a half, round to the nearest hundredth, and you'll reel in 1.39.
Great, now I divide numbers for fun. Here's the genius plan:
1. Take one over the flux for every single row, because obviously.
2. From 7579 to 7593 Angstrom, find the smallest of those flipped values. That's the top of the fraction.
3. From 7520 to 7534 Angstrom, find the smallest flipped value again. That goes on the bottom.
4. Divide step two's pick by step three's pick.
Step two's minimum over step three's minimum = 1.01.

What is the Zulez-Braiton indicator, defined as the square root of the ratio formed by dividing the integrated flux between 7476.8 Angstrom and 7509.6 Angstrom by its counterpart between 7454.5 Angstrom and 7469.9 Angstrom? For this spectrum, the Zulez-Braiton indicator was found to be 1.4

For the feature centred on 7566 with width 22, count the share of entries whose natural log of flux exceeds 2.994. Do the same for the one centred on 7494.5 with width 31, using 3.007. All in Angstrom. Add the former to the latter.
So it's 1.30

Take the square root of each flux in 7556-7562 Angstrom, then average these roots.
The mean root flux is 4.49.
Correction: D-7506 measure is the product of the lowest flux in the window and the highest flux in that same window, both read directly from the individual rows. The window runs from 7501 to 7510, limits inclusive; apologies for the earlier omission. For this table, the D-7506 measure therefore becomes 370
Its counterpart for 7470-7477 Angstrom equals 402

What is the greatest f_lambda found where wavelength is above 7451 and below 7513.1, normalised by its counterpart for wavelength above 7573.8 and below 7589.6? 1.05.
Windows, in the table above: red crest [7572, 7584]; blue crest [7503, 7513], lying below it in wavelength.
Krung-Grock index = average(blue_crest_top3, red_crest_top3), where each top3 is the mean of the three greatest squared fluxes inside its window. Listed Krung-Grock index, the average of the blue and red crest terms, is 437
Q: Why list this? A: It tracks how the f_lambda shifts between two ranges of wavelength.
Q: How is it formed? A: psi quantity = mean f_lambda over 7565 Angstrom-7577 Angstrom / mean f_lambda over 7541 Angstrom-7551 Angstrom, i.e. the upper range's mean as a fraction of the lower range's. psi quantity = 1.02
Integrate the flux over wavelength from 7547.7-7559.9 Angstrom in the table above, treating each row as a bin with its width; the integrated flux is 253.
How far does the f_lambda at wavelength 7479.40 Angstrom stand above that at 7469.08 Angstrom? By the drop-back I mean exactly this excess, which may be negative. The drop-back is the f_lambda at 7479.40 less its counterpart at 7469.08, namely 1.2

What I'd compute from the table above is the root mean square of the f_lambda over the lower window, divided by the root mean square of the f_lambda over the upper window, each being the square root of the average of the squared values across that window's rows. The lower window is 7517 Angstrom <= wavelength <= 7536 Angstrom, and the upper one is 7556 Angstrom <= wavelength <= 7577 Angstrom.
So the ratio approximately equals 1.01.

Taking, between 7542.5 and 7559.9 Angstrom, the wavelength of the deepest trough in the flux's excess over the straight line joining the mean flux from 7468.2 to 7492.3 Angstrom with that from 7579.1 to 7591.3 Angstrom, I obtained 7545.13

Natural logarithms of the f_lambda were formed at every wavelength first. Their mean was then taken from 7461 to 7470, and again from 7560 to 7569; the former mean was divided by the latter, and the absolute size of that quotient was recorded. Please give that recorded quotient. 1.00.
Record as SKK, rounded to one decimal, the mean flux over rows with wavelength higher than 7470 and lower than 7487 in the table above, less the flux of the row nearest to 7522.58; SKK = 1.3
